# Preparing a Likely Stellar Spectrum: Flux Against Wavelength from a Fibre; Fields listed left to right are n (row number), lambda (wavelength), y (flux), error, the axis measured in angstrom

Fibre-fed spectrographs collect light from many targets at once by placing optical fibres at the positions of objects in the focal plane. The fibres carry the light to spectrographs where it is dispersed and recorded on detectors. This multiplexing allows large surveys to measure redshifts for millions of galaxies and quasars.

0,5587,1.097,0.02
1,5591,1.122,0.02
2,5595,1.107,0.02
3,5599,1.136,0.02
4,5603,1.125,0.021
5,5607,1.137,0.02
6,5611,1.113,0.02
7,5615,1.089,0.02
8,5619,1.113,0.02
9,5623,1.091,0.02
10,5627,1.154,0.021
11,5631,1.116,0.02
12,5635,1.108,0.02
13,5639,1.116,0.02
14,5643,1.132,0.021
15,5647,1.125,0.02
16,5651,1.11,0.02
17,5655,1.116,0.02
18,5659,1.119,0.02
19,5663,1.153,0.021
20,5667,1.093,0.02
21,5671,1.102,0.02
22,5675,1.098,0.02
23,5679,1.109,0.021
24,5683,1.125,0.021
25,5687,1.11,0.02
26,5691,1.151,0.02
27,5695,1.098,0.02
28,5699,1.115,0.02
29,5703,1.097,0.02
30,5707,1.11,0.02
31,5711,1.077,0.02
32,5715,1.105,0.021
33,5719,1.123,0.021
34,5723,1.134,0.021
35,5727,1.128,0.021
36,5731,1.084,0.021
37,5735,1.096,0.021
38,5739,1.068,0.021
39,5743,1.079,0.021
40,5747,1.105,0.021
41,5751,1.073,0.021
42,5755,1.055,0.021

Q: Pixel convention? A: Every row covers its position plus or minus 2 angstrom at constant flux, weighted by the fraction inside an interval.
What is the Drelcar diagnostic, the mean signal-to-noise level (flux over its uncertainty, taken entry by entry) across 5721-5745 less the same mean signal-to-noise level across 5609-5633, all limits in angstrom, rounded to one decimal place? -2.9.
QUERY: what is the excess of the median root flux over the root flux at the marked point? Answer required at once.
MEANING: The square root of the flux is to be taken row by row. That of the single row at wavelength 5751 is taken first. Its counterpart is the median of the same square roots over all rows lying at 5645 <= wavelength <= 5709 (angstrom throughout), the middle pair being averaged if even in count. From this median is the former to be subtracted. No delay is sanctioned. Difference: 0.018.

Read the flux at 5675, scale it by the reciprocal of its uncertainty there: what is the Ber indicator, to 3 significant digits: 54.9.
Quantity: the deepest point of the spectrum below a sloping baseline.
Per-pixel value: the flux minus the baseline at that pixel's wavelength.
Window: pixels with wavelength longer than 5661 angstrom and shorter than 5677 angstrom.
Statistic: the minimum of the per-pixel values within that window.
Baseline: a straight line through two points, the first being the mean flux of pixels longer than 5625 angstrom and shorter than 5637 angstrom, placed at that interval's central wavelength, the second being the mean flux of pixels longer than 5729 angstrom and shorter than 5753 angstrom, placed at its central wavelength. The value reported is -0.019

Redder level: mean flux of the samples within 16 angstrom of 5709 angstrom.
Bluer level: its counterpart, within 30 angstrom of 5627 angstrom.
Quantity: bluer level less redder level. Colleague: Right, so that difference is 0.011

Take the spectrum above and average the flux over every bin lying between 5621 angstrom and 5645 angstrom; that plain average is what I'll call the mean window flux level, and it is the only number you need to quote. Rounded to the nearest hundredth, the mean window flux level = 1.12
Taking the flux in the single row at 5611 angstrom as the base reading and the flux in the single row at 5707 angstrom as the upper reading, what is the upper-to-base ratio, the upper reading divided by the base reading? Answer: 1.00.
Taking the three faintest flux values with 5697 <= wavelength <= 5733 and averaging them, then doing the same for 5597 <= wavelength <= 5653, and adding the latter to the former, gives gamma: 2.182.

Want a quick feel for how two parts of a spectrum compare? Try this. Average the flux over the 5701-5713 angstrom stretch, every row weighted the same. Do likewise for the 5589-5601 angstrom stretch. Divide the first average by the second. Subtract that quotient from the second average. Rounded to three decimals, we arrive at 0.146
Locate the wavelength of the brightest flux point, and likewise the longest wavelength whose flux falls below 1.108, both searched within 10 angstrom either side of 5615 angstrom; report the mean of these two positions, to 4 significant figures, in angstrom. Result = 5615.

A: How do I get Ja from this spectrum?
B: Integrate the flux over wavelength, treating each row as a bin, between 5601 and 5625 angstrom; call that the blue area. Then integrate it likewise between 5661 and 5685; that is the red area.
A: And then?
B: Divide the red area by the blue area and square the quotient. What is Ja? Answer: 1.00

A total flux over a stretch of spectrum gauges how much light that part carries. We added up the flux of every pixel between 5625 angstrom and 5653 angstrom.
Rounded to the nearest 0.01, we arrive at 7.86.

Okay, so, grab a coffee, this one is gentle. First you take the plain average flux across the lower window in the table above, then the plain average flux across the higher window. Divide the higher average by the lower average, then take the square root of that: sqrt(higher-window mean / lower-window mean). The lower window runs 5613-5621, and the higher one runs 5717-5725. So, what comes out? 1.01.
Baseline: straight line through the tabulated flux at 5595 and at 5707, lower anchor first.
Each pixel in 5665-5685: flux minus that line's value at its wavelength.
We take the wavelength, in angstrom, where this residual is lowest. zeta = 5667 angstrom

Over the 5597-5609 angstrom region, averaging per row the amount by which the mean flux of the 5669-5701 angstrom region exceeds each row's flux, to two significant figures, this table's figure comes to -0.019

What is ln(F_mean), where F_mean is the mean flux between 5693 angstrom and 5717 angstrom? 0.096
